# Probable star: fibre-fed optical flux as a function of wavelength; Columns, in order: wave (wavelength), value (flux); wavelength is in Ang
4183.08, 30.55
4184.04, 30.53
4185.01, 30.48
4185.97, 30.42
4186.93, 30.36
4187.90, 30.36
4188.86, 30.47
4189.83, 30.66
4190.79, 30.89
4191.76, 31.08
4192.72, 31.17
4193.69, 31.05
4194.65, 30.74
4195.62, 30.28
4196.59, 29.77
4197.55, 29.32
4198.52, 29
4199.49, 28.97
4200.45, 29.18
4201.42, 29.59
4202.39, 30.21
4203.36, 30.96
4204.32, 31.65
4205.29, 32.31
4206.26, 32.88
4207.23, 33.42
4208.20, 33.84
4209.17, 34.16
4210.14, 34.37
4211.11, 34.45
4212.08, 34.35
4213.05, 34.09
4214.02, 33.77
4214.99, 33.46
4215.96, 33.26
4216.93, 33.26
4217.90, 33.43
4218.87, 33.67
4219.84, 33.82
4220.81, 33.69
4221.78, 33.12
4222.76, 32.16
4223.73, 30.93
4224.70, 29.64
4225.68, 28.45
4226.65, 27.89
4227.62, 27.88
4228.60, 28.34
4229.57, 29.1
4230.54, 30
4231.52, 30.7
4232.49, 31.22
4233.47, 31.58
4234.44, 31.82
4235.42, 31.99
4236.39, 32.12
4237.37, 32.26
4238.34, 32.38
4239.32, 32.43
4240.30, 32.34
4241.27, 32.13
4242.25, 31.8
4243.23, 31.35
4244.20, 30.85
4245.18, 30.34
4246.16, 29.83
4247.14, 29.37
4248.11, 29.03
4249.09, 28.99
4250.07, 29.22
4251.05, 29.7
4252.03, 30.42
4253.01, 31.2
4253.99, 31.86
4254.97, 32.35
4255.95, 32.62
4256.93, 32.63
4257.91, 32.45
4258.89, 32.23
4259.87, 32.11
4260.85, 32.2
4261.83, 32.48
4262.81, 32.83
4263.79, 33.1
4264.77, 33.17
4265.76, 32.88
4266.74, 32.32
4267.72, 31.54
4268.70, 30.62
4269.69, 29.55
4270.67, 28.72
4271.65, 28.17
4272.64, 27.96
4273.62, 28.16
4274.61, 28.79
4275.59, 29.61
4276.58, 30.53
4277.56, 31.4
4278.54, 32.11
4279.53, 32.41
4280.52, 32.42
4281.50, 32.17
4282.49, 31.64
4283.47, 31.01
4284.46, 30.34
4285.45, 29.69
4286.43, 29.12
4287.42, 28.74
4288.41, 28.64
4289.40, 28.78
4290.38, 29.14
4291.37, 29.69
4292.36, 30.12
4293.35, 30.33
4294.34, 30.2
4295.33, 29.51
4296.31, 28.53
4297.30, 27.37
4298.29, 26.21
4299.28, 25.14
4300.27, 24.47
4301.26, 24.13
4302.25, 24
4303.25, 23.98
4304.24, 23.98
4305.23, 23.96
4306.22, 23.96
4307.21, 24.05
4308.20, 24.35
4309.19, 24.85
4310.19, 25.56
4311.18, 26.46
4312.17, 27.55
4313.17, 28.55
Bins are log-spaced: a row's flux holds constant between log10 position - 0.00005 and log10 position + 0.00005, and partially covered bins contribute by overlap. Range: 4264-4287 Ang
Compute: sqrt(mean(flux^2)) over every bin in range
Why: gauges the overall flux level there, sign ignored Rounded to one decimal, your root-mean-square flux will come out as 30.7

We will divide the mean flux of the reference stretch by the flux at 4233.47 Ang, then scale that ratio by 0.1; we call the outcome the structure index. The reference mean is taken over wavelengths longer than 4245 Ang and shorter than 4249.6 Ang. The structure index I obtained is 0.093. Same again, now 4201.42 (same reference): 0.100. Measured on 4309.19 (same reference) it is 0.119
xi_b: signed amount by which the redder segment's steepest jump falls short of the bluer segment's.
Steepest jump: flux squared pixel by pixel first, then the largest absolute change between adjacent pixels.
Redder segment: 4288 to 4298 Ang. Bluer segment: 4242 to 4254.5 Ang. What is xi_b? -17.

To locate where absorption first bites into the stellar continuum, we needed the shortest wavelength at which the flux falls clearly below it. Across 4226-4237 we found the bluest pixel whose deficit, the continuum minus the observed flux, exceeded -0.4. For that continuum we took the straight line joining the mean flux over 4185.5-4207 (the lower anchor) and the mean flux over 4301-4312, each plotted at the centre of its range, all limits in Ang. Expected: 4226.65 Ang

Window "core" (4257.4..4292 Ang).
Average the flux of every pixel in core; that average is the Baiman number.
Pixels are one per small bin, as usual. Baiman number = 30.8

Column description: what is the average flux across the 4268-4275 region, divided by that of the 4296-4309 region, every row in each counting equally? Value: 1.16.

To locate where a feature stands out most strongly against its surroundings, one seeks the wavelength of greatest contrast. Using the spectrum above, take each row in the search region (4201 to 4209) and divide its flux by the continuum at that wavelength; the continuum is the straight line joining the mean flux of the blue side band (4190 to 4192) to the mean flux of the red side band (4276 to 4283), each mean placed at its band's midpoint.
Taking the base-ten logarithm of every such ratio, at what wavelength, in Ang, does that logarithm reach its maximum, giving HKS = 4208.20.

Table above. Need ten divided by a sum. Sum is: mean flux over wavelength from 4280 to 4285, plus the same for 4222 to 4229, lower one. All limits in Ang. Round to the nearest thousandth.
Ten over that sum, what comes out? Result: 0.164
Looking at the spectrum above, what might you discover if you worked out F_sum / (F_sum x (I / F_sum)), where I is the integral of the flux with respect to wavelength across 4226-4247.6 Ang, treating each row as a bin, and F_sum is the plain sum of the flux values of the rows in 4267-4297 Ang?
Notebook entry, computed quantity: 1.4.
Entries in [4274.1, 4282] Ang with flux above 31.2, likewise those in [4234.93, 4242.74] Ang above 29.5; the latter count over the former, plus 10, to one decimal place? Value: 11.6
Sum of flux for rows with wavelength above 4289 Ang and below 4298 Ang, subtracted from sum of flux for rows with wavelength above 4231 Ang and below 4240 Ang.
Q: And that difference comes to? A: 23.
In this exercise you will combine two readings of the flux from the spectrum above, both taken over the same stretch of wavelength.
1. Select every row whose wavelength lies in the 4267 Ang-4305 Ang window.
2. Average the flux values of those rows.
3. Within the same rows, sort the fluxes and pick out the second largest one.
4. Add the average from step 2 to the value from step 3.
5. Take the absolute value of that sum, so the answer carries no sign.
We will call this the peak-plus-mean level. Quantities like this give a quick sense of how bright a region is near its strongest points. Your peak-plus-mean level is 61.3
